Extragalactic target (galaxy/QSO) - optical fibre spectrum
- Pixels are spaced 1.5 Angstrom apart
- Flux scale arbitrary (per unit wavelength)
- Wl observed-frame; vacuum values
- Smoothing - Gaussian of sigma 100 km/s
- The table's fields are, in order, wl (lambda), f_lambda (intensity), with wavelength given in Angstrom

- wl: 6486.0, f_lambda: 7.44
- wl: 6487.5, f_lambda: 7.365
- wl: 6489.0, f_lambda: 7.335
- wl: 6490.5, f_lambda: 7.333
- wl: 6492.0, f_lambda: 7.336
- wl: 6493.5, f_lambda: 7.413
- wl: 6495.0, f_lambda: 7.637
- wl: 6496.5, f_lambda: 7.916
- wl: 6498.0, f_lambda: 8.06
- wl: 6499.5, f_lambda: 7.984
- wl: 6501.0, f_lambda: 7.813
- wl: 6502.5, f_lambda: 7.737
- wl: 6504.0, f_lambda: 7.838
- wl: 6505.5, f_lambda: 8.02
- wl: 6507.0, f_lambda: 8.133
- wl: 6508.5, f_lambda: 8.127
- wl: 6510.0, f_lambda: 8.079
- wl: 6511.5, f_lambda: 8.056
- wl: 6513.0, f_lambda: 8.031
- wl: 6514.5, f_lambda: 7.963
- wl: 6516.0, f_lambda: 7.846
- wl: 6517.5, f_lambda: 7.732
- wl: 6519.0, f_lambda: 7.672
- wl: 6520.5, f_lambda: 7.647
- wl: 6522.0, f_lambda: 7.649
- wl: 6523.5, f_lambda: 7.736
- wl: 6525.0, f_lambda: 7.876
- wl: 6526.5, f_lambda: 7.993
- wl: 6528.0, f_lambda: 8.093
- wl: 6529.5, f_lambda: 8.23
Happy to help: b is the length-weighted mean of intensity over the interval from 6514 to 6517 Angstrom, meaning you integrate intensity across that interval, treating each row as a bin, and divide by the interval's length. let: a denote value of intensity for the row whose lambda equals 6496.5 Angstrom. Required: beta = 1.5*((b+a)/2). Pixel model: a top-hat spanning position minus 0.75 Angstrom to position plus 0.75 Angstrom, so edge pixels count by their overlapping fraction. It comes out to 11.9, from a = 7.916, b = 7.89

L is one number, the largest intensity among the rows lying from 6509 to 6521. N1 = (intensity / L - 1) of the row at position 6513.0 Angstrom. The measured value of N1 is -0.006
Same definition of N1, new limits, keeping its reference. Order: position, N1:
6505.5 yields -0.007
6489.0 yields -0.092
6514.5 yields -0.014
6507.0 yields 0.007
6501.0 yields -0.033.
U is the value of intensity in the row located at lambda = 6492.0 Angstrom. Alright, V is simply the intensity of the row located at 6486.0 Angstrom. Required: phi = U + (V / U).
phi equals 8.35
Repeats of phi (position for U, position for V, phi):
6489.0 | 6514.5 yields 8.42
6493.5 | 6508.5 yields 8.51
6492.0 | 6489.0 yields 8.34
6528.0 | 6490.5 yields 9.00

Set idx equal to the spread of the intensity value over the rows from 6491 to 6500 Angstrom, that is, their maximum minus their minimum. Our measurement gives 0.72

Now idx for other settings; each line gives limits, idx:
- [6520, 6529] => 0.45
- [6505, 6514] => 0.11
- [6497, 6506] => 0.32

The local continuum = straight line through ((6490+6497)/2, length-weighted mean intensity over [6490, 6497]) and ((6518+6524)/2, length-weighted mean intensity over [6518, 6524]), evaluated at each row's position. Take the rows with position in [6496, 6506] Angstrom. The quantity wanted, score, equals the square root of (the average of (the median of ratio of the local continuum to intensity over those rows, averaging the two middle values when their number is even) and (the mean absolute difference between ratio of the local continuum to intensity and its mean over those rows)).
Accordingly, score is 0.695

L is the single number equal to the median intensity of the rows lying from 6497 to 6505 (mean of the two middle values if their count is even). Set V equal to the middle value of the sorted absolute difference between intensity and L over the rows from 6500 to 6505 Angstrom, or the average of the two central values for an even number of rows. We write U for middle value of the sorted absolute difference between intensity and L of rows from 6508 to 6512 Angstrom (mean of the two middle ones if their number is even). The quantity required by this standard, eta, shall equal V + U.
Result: 0.27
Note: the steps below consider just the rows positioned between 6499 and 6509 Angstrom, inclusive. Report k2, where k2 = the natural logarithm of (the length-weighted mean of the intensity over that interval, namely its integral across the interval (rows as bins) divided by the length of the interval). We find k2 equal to 2.073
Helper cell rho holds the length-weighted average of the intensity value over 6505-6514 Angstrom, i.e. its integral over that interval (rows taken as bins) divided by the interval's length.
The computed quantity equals 8.07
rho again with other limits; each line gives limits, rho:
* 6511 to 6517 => 7.96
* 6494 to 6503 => 7.85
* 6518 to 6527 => 7.75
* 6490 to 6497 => 7.52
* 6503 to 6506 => 7.91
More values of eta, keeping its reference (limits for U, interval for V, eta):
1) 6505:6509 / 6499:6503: 0.39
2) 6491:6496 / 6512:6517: 0.55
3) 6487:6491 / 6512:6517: 0.63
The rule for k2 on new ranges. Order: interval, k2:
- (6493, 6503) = 2.055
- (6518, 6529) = 2.056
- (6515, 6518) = 2.055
